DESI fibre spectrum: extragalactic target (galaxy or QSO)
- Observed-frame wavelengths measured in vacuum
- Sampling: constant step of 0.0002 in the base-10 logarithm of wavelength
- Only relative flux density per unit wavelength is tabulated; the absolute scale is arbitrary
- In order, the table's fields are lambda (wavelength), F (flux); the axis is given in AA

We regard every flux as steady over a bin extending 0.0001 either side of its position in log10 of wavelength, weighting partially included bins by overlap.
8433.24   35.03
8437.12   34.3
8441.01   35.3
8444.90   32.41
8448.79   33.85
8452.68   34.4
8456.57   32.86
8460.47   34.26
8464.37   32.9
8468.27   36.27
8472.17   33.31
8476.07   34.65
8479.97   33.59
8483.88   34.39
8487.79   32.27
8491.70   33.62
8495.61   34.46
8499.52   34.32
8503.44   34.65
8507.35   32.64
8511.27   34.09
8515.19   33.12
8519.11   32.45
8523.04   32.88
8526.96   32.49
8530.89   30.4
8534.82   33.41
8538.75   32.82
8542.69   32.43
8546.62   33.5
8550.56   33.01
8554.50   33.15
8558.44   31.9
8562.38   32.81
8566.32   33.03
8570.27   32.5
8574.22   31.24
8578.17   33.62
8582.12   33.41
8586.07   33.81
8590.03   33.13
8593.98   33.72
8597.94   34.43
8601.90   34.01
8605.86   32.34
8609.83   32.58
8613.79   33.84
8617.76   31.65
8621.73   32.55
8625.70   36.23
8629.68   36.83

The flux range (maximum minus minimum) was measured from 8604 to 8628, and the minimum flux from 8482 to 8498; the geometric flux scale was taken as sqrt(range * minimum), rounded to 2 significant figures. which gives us 12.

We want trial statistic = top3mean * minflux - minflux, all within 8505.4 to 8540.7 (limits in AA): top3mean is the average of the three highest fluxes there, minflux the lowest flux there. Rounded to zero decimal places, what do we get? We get 989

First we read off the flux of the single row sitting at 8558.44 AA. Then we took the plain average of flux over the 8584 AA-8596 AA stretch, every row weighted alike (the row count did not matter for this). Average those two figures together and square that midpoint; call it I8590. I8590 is 1071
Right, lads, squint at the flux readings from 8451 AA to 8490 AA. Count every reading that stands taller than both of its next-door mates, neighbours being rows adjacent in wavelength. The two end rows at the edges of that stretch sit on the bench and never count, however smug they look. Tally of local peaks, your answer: 4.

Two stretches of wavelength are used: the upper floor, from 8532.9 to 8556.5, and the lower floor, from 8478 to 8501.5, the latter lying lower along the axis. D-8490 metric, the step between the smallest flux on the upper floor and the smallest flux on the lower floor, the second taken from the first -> 0.2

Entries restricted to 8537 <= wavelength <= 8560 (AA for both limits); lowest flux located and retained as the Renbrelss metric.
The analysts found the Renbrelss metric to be 31.9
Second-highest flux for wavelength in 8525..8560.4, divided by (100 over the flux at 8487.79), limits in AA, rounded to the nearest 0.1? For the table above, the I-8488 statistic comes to 10.8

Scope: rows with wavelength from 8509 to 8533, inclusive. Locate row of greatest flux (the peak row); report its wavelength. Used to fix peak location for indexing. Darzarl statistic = 8511.27 AA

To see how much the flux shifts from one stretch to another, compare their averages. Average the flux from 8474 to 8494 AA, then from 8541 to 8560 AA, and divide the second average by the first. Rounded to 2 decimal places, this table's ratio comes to 0.97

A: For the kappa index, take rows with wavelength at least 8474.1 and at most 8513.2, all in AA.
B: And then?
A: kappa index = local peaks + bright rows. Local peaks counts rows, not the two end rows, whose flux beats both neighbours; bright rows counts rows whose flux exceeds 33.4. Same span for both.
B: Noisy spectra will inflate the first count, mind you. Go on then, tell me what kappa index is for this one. 11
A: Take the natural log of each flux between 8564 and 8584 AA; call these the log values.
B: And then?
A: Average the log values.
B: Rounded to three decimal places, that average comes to 3.489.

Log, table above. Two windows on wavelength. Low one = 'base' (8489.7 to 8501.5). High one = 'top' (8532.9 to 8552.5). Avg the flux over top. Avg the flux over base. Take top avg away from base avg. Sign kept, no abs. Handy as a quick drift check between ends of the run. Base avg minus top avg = 1.1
